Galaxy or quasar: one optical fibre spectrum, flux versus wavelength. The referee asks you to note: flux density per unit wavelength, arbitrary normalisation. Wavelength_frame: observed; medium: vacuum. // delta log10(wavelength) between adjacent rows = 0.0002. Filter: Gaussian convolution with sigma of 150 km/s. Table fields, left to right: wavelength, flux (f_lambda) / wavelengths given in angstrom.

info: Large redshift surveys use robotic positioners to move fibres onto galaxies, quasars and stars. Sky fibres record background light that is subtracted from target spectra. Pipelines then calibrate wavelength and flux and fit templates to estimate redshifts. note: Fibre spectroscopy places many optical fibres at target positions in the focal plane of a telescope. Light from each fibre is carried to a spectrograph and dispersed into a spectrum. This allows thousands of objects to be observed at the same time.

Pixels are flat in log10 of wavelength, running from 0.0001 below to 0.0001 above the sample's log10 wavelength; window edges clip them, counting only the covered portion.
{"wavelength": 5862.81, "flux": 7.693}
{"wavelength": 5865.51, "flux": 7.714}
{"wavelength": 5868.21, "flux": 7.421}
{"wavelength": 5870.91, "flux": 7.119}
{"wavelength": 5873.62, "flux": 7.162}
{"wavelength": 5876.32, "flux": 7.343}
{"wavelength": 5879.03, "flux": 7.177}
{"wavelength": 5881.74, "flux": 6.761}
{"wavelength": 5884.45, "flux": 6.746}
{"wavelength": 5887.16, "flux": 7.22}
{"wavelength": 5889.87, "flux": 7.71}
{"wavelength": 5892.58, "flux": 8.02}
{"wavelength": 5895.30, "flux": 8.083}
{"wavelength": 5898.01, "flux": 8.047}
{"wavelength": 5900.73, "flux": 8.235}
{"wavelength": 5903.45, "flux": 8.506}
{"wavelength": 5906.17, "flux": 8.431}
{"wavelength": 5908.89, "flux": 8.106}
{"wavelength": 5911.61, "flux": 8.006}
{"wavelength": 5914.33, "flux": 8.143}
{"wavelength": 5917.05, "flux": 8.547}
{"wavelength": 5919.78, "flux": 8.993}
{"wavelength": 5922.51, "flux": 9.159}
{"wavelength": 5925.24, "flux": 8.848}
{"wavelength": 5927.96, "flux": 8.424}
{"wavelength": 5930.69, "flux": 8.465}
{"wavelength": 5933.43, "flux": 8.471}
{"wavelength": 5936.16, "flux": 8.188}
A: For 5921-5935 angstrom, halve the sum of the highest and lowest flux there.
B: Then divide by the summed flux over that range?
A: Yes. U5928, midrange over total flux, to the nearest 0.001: 0.203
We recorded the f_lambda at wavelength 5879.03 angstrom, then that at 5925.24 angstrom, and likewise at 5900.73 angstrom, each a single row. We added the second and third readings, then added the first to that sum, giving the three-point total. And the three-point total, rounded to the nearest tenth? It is 24.3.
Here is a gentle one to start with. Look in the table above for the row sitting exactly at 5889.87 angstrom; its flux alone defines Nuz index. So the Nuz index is 7.71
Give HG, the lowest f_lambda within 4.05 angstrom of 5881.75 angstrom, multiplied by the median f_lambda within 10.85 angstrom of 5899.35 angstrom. 55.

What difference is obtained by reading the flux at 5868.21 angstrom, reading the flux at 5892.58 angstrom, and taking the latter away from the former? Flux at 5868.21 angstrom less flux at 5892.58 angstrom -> -0.60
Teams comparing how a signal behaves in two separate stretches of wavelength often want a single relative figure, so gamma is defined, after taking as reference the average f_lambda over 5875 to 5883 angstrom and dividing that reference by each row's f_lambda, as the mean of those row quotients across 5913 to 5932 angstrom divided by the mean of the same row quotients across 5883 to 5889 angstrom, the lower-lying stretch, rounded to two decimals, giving 0.81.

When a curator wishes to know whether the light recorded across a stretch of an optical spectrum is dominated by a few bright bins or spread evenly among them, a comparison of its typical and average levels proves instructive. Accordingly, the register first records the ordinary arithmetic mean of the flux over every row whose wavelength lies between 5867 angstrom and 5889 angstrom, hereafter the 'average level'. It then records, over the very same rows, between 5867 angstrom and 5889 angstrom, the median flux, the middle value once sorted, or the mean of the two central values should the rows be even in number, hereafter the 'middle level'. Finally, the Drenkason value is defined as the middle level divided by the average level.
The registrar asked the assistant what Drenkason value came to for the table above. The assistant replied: 1.01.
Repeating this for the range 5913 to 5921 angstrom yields 1.00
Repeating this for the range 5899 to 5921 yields 1.00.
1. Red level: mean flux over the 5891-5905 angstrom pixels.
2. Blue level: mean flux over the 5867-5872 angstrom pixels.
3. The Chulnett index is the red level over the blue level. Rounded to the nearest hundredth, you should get 1.12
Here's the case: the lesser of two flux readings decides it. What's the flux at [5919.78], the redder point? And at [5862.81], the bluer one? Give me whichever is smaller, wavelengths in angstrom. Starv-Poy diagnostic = 7.7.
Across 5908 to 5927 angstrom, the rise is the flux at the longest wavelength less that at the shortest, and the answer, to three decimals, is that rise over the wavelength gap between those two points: 0.045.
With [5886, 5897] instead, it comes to 0.106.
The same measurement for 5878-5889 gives 0.005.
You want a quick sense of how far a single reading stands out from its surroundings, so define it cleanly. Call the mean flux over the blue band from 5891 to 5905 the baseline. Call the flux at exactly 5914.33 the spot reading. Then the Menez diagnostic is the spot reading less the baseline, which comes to 0.0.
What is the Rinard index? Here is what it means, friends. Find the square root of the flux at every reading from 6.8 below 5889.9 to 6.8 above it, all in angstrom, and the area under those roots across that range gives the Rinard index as 37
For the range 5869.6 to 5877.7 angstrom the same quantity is 22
